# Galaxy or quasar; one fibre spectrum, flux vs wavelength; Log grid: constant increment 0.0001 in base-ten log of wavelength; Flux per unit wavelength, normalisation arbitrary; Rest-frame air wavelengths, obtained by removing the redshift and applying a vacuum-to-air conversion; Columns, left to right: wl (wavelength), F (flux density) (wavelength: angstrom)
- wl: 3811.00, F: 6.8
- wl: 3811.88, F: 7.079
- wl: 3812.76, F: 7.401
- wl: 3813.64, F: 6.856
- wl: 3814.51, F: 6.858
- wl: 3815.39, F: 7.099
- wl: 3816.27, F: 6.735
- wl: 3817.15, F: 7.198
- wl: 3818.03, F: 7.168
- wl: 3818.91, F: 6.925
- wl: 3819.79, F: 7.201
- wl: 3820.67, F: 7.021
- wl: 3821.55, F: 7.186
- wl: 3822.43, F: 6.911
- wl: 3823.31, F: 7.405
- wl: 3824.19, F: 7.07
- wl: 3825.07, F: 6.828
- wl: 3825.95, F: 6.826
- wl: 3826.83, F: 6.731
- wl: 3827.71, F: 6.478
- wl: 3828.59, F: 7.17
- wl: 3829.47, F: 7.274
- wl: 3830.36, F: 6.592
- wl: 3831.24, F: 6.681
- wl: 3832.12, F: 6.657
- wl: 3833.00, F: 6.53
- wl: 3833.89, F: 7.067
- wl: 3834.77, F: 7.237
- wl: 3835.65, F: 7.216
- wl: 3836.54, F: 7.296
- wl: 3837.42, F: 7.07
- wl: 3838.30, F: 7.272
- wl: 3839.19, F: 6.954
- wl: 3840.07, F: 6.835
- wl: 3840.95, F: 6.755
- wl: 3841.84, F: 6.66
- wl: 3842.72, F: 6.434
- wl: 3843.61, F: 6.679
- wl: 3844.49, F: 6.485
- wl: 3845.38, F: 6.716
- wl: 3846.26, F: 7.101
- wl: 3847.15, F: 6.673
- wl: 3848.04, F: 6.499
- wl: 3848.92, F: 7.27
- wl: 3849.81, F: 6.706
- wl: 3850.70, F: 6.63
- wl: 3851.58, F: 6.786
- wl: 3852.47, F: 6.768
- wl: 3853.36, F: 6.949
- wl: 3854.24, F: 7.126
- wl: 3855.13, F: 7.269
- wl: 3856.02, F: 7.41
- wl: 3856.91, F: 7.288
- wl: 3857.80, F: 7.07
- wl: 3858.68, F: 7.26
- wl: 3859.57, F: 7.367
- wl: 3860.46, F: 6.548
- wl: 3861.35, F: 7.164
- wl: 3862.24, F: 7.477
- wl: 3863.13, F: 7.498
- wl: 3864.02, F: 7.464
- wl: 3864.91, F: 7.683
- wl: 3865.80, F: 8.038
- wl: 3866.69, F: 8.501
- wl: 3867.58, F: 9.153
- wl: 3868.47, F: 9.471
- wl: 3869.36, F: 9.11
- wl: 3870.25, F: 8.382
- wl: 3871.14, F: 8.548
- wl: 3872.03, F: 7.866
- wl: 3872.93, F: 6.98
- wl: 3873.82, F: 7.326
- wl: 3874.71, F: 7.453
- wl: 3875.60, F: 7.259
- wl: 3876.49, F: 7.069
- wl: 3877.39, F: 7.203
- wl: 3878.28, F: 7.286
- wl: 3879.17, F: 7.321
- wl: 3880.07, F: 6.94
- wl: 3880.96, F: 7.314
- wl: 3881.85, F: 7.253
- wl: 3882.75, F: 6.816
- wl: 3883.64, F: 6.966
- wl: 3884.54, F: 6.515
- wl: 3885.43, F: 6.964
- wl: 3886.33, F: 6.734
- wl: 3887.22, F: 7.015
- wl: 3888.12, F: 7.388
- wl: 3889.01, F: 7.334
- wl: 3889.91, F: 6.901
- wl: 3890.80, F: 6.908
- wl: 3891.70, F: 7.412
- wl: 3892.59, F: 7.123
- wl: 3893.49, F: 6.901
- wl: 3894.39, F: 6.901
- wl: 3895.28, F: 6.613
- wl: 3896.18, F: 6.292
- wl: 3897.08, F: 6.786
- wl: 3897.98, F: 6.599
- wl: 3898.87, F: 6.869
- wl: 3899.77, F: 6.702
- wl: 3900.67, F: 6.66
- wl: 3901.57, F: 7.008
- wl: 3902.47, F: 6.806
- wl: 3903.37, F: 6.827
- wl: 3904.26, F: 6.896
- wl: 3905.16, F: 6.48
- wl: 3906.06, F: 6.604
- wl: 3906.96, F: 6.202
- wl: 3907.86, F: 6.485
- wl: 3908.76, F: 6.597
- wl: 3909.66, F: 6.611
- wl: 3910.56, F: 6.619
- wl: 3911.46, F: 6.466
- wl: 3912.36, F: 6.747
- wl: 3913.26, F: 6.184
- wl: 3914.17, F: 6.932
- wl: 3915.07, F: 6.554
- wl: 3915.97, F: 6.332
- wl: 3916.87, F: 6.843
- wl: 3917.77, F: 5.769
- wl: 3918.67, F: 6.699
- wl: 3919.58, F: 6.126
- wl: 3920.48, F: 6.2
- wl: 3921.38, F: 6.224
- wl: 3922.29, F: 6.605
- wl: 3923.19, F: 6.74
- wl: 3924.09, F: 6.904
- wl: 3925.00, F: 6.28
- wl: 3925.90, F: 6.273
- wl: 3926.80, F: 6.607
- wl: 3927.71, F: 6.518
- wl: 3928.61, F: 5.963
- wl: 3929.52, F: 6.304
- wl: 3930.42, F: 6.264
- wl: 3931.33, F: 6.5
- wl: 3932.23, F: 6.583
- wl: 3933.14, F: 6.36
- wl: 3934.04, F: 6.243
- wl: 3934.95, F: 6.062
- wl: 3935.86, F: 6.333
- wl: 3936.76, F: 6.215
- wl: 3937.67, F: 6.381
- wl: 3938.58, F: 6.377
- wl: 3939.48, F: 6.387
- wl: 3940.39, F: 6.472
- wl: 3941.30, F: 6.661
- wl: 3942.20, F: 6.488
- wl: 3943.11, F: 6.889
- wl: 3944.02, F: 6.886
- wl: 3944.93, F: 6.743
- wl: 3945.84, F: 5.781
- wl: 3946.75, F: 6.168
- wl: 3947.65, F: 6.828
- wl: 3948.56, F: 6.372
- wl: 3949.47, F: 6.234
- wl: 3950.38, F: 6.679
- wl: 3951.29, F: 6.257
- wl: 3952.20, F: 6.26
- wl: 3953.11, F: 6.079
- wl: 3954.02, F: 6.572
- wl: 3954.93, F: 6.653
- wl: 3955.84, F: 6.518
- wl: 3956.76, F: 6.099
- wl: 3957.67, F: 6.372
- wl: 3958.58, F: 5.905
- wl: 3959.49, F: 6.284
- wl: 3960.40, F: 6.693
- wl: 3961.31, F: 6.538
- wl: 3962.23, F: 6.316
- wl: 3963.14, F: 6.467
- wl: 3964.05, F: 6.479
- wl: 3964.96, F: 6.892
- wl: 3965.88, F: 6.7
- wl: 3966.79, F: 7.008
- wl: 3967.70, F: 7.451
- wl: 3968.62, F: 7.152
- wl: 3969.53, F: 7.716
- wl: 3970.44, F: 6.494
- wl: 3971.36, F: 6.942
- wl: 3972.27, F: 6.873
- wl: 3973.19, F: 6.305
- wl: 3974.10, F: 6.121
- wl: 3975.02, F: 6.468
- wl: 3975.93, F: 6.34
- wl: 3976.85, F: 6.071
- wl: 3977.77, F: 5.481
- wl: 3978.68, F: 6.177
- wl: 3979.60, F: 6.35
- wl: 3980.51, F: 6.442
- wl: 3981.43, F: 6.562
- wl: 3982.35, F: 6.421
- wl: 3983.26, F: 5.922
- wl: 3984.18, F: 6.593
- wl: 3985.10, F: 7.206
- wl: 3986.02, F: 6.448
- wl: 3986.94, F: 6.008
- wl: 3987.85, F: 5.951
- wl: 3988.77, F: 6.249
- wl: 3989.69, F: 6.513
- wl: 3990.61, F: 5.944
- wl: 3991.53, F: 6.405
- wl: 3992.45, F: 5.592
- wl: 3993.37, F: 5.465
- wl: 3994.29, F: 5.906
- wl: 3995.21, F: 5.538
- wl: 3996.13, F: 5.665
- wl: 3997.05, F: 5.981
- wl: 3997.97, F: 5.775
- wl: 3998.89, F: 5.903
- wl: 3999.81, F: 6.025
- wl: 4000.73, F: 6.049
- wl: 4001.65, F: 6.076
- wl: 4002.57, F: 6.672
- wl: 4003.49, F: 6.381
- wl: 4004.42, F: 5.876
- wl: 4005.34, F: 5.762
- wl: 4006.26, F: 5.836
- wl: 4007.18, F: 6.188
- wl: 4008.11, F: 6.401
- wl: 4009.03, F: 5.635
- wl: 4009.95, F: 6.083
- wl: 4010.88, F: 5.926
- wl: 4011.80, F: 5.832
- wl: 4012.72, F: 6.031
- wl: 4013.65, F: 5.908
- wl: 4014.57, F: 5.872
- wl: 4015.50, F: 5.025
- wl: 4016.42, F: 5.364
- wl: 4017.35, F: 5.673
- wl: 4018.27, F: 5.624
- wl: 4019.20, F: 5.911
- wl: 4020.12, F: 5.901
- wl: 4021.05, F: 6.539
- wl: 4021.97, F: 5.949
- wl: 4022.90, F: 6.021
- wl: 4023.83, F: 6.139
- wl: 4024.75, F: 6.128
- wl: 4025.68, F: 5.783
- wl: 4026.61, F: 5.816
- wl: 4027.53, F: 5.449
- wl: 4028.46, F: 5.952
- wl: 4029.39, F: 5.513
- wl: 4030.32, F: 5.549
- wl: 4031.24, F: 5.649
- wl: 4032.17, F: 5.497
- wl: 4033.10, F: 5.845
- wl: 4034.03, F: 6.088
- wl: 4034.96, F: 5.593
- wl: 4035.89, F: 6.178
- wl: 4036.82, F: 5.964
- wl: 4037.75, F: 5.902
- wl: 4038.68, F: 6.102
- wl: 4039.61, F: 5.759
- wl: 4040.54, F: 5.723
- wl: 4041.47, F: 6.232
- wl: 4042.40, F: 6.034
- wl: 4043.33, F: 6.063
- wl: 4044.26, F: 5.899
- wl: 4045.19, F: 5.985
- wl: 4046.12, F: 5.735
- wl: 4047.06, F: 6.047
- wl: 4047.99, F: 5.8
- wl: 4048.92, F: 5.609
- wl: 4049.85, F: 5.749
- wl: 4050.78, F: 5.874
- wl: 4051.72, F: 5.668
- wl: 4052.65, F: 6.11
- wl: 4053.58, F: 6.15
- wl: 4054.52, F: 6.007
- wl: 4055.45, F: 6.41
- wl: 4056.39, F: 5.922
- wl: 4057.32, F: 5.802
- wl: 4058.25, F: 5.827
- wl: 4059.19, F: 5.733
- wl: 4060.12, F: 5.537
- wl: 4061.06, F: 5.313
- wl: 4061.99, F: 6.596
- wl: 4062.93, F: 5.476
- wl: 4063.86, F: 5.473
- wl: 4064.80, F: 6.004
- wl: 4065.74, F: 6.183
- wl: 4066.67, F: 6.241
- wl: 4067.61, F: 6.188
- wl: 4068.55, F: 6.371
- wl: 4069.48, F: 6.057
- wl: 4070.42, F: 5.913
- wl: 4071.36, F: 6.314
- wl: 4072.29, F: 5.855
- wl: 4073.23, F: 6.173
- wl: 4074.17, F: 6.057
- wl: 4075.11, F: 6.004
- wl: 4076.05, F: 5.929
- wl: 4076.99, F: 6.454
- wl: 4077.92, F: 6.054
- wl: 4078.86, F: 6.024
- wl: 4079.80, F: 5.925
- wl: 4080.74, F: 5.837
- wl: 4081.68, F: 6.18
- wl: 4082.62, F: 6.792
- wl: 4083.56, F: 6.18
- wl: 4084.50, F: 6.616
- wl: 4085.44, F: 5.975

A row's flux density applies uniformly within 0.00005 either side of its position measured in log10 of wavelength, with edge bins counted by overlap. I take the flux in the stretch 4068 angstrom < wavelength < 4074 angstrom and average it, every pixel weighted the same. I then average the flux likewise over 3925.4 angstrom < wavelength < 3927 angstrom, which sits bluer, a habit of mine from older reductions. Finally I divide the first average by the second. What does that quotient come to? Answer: 0.949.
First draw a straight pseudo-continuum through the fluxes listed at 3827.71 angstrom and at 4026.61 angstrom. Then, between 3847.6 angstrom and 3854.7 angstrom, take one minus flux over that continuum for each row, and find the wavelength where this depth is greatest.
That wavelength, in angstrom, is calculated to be 3848.04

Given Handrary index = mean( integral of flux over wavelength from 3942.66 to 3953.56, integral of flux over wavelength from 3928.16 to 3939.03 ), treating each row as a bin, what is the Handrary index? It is 69.3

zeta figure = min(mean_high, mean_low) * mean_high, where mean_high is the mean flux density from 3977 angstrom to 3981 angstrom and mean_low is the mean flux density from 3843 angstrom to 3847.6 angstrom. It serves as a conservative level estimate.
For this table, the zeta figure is 37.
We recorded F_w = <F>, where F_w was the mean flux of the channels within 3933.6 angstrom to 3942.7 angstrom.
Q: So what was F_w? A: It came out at 6.36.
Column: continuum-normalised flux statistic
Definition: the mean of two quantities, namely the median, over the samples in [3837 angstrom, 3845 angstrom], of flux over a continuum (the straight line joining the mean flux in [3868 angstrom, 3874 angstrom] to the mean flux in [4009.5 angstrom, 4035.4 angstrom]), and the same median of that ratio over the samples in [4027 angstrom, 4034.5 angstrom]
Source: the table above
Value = 0.88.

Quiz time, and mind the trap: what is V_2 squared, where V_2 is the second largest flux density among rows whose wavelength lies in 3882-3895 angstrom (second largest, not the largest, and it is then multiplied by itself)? 55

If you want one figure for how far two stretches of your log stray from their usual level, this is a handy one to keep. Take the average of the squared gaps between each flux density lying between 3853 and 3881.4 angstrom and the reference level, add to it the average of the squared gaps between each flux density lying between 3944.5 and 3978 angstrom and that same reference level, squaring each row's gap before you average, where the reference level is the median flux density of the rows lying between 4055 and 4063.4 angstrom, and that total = 4.3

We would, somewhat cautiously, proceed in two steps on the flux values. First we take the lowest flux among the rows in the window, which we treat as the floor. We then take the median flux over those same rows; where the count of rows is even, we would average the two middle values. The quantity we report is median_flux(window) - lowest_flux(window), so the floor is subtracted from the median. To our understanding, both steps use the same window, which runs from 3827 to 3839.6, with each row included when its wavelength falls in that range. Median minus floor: 0.6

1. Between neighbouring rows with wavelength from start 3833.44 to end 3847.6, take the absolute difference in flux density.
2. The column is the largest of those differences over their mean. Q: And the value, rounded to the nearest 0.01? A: 2.13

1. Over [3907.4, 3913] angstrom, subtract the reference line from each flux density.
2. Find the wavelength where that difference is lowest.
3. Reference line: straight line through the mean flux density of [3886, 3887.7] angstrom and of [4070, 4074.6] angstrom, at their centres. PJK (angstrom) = 3911.46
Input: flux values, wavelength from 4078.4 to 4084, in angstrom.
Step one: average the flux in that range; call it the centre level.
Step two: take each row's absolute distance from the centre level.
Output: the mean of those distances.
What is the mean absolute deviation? 0.228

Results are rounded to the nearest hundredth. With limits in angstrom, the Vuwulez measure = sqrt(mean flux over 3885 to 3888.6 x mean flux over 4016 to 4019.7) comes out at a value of 6.30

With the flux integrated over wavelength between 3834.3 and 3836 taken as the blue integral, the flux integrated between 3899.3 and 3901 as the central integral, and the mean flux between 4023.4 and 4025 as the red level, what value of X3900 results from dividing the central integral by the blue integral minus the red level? 1.8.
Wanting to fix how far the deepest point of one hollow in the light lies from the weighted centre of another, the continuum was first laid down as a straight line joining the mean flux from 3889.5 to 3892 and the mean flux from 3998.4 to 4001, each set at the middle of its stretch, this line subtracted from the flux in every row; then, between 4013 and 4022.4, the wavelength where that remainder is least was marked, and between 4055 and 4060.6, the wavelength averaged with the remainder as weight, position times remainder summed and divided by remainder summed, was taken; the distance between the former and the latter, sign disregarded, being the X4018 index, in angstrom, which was 41.5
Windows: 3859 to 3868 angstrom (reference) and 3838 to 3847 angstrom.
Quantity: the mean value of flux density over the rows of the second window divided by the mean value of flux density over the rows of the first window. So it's 0.88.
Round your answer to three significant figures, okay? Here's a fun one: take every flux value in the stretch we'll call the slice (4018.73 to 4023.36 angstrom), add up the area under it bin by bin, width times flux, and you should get 28.1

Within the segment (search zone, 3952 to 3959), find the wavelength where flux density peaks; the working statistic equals 3954.93 angstrom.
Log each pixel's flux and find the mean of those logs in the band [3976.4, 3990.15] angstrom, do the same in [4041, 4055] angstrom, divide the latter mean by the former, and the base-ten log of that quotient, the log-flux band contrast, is -0.014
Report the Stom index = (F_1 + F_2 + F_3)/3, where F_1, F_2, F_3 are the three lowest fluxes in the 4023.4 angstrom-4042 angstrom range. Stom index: 5.49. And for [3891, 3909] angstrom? 6.32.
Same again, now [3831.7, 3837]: 6.75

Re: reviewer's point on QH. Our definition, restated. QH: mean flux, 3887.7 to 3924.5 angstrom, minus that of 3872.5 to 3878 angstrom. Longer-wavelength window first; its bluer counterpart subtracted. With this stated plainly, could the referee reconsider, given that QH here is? -0.54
